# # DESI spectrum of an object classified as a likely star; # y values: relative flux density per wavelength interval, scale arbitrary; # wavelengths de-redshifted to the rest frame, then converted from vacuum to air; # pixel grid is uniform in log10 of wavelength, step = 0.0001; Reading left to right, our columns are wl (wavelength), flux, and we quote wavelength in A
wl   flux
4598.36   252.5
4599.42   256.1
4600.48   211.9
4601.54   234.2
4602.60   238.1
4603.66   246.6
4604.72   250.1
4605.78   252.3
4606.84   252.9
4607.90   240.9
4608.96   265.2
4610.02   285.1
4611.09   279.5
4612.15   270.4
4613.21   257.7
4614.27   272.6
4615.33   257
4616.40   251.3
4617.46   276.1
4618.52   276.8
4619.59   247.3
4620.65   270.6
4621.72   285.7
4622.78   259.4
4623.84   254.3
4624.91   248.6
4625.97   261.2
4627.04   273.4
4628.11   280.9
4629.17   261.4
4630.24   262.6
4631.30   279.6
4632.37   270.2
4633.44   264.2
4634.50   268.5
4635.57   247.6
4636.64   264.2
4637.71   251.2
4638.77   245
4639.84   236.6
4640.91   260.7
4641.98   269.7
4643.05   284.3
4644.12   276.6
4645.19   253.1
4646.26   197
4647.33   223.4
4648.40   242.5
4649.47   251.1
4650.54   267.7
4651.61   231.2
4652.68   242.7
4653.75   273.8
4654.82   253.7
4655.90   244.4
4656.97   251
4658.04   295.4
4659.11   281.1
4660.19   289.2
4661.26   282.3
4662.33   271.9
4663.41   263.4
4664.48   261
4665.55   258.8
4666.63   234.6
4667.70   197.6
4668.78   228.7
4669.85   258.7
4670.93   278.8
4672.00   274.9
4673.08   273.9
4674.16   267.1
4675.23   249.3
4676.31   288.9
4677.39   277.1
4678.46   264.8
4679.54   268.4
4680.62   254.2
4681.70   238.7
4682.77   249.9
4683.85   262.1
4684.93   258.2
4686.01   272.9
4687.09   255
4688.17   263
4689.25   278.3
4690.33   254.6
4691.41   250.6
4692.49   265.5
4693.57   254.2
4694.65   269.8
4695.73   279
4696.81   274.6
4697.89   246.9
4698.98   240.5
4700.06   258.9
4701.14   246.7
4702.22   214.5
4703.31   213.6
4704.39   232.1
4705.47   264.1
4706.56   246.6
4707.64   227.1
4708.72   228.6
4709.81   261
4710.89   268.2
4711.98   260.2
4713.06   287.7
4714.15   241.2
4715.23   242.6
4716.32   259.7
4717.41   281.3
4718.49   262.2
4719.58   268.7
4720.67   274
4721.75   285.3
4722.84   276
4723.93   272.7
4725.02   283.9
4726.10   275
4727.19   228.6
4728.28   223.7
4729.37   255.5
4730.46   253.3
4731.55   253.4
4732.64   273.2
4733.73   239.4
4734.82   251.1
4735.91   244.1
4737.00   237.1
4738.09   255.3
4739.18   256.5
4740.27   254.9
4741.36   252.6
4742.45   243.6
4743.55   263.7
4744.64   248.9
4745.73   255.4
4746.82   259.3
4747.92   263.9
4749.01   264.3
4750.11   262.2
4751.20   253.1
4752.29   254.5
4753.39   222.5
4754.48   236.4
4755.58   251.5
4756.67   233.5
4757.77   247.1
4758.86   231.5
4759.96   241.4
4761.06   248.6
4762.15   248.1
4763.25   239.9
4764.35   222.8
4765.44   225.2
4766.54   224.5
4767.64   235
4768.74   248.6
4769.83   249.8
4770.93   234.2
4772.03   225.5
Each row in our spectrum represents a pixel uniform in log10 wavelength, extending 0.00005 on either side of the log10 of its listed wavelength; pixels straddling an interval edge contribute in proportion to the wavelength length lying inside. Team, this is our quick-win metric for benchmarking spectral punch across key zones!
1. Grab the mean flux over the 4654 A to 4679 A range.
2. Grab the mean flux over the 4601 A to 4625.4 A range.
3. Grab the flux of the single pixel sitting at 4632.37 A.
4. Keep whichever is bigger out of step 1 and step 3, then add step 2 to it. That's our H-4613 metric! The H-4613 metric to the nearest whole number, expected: 530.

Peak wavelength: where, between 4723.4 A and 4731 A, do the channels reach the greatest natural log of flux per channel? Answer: 4725.02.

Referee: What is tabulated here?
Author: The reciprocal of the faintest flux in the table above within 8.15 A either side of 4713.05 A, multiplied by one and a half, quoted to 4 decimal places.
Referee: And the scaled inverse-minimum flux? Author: 0.0066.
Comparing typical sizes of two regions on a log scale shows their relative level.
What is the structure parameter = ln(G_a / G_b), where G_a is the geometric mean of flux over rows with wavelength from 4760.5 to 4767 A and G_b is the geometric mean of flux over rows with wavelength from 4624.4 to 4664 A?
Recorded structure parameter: -0.10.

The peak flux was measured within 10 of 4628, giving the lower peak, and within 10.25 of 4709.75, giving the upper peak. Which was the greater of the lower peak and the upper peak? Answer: 287.7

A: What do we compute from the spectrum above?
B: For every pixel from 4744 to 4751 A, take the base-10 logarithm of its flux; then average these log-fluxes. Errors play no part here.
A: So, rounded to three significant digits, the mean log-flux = 2.41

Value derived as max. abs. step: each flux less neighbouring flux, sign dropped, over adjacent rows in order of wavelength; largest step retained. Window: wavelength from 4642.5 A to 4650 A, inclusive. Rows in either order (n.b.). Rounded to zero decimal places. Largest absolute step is 56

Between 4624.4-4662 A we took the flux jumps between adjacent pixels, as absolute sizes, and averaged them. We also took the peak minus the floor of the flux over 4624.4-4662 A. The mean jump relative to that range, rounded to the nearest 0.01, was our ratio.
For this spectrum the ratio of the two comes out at 0.16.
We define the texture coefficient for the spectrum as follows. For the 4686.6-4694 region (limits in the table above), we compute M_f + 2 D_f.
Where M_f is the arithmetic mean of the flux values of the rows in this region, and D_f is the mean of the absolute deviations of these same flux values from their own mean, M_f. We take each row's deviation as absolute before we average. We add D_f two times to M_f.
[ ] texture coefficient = 275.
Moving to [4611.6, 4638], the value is 283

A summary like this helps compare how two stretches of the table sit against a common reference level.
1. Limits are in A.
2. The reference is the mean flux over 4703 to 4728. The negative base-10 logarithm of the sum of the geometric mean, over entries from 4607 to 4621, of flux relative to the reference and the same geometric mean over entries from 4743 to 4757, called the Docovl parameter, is -0.301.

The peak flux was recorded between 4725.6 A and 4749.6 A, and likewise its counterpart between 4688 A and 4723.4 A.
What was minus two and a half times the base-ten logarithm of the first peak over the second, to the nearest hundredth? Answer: 0.05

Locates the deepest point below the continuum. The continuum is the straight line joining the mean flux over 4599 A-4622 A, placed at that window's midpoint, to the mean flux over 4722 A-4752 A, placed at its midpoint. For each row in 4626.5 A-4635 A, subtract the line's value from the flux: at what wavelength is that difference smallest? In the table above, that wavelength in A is 4629.17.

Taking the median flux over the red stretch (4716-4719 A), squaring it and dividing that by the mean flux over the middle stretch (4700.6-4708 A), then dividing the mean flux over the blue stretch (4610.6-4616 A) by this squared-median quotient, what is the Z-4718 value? 0.91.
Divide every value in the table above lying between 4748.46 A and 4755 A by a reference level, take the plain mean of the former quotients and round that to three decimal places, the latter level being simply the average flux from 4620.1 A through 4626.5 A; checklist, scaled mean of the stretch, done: 0.945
